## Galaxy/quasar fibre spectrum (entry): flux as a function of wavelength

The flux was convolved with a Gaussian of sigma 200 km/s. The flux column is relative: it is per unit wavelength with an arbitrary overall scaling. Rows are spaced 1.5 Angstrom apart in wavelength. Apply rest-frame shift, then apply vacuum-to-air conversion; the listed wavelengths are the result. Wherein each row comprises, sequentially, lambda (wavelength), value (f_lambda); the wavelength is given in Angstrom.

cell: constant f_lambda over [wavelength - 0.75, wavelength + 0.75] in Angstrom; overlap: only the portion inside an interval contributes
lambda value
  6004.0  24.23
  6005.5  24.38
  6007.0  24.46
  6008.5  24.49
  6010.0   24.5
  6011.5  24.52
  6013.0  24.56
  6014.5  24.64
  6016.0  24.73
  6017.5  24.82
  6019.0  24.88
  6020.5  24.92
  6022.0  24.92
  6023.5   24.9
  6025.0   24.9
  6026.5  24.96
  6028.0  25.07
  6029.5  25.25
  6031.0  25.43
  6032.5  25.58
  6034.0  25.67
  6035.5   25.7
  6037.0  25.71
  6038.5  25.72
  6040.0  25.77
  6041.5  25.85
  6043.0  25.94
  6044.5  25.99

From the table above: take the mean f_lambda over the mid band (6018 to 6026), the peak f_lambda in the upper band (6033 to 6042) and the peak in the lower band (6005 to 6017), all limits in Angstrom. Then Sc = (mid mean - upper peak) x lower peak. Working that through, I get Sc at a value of -23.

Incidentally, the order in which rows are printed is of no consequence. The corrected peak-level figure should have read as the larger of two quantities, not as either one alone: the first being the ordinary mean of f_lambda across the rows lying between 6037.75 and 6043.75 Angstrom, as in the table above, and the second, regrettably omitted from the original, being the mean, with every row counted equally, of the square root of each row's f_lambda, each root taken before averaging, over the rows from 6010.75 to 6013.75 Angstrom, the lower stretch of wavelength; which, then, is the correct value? 25.8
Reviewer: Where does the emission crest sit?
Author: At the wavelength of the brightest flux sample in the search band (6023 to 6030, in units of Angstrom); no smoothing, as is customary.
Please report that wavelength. 6029.5 Angstrom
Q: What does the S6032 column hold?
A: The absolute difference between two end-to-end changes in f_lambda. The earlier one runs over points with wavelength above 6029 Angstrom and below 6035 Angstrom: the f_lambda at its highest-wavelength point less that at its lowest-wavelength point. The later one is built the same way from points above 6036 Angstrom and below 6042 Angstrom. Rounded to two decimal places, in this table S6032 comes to 0.28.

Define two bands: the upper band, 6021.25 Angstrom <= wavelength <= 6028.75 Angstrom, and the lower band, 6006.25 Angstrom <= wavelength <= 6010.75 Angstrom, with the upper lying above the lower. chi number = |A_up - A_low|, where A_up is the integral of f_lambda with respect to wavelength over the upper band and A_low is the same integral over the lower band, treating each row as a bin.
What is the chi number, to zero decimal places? 77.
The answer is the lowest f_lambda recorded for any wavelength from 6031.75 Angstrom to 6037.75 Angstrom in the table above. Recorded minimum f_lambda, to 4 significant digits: 25.58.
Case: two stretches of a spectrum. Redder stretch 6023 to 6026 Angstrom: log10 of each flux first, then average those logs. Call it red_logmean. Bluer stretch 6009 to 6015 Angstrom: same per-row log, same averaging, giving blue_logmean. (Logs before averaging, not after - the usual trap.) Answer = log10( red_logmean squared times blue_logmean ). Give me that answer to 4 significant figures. 0.4330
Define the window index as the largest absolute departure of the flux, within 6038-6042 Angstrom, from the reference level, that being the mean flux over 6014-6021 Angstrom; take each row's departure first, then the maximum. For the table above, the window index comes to 1.1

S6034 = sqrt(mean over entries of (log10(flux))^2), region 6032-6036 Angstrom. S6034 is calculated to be 1.409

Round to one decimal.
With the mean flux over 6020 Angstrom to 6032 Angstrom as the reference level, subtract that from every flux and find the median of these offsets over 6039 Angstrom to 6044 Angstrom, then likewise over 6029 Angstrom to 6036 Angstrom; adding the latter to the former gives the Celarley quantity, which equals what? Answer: 1.3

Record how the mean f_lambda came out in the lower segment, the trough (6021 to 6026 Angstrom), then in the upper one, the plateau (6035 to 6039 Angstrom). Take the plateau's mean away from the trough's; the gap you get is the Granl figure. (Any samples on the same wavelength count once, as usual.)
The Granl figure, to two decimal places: -0.80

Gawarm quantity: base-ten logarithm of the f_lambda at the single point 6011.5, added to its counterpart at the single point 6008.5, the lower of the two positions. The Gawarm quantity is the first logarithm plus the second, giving 2.779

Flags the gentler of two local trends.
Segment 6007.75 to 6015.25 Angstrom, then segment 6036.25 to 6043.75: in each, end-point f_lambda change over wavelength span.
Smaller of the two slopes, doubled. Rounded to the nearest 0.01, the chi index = 0.05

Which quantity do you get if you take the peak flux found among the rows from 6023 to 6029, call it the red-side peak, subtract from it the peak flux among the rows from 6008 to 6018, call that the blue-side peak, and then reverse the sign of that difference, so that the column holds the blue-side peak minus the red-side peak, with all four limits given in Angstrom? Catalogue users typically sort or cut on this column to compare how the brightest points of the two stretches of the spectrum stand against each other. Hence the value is -0.25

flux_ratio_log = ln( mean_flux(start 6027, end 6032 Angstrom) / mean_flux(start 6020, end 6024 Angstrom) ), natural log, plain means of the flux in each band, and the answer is 0.013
